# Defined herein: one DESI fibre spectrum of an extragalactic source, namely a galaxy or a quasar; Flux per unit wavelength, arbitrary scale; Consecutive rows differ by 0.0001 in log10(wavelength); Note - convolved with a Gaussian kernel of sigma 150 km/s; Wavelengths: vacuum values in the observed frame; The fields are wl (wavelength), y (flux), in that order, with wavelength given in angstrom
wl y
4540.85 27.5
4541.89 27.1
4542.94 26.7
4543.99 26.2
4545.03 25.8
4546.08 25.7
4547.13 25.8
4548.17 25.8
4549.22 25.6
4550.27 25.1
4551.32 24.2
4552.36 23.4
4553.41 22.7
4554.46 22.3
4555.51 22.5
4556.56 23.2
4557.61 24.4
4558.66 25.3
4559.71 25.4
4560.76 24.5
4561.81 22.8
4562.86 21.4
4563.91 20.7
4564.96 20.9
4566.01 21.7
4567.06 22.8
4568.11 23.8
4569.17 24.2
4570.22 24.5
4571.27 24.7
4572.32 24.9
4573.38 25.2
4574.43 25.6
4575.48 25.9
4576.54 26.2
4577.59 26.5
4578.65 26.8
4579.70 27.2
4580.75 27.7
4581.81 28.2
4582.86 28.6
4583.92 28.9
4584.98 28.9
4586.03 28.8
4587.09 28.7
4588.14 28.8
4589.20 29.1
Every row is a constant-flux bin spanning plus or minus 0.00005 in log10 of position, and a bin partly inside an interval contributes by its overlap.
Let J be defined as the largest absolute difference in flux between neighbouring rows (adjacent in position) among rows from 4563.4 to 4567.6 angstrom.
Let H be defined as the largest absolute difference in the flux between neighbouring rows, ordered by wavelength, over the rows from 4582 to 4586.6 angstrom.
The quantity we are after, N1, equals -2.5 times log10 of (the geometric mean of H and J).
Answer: 0.60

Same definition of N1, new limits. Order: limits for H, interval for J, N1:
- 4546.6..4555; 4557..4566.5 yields -0.23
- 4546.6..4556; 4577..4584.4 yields 0.43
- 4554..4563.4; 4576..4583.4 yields 0.09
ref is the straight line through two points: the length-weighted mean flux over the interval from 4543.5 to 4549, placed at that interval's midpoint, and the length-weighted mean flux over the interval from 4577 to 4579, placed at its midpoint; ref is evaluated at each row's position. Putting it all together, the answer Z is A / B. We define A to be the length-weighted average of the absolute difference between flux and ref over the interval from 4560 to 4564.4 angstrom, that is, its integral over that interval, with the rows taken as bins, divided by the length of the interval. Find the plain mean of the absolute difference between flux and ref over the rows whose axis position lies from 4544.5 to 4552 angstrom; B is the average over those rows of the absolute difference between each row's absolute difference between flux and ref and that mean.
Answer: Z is 8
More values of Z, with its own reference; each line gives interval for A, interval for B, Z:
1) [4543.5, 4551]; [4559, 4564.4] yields 0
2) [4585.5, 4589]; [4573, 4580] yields 6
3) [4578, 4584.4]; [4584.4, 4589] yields 16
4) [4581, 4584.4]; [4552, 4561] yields 2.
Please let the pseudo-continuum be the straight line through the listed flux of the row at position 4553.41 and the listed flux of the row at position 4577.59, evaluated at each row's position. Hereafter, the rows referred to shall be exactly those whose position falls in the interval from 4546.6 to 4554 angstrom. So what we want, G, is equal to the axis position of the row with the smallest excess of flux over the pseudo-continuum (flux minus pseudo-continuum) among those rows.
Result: 4553.41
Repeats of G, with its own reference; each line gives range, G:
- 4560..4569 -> 4563.91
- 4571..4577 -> 4571.27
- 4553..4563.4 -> 4562.86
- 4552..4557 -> 4554.46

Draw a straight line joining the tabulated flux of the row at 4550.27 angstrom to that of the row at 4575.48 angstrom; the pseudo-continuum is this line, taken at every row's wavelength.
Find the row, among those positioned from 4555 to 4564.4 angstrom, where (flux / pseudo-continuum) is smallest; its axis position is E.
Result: 4563.91 angstrom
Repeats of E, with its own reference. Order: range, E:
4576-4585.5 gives 4576.54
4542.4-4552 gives 4551.32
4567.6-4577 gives 4568.11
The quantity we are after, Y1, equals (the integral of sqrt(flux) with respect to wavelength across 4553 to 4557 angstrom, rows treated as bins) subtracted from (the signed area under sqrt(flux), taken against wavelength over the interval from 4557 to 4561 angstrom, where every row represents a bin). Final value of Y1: 0.9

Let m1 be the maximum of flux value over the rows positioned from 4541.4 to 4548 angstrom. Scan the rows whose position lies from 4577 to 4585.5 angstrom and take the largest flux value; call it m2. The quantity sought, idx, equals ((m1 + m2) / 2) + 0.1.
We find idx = 28.1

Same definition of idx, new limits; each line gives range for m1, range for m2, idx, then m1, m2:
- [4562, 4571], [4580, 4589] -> 26.8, 24.5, 28.9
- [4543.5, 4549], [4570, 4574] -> 25.8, 26.2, 25.2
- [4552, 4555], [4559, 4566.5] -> 24.5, 23.4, 25.4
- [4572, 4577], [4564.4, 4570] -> 25.3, 26.2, 24.2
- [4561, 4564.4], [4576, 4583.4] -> 25.8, 22.8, 28.6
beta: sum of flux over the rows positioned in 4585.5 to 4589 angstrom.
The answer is 86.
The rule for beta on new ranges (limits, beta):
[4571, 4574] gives 75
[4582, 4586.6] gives 115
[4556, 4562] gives 146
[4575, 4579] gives 105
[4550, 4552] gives 49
